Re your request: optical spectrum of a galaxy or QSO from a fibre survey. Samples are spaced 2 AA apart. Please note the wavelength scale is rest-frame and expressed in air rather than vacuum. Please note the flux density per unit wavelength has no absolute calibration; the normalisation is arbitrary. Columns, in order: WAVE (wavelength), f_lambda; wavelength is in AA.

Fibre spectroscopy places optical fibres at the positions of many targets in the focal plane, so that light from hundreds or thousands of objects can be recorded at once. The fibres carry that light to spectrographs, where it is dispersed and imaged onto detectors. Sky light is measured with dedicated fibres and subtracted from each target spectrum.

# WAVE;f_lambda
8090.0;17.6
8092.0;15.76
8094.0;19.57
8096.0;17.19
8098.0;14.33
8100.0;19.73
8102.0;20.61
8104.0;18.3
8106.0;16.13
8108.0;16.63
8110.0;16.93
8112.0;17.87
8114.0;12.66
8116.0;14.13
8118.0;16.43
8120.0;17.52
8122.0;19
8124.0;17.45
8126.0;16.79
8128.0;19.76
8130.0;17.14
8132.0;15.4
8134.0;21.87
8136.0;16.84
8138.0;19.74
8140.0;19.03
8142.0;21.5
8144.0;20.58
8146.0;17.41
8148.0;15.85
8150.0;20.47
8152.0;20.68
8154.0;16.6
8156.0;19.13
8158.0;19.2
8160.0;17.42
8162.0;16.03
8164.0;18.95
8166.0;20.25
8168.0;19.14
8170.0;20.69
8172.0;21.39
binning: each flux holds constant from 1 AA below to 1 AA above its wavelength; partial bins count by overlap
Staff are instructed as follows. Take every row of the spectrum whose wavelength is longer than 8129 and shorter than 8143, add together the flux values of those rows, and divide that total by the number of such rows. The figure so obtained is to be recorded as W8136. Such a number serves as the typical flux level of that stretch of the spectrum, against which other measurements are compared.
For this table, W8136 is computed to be 18.8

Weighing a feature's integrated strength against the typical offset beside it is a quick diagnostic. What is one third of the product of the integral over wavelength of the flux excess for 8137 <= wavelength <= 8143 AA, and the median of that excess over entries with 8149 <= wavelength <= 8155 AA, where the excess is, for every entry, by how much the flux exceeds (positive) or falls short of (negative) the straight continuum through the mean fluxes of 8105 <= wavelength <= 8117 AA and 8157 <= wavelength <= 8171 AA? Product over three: 13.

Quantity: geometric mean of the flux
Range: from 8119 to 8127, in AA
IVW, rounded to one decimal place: 17.7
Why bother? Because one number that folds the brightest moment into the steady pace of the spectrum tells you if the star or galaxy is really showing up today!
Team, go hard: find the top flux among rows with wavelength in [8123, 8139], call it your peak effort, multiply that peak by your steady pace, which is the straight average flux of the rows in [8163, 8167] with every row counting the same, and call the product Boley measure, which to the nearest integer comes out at 429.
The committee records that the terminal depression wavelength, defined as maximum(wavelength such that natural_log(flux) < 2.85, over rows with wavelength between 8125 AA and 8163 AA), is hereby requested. 8162.0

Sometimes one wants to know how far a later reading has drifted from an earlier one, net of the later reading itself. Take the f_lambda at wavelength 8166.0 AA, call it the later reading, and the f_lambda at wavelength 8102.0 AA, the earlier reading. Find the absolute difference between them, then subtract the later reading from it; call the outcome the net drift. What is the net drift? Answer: -19.9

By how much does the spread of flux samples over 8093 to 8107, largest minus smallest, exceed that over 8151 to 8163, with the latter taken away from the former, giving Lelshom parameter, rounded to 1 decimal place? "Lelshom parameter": 1.6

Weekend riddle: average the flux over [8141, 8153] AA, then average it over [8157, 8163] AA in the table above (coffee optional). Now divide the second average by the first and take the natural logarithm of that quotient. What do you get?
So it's -0.101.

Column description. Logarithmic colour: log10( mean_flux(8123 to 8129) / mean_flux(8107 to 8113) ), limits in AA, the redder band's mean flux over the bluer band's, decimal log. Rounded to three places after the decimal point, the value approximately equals 0.021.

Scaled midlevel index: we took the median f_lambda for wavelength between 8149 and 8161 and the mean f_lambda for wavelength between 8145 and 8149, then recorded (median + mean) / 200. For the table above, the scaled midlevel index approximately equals 0.179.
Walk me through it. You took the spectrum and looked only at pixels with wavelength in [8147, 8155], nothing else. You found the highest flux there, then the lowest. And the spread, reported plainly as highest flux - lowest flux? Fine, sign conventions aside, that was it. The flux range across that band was 4.8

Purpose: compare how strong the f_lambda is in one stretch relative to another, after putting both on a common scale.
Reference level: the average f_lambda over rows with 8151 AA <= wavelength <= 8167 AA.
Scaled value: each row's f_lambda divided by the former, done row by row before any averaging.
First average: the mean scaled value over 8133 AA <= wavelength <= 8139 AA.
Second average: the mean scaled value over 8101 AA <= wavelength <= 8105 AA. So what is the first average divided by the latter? 1.00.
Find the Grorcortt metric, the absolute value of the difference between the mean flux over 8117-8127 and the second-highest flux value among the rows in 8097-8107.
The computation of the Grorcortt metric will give 2.3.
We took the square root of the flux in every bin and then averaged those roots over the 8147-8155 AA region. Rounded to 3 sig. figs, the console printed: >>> 4.28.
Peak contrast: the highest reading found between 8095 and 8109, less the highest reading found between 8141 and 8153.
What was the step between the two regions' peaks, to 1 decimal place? -0.9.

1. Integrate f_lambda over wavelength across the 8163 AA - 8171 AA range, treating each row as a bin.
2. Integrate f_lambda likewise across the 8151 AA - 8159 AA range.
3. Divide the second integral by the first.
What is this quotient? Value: 0.96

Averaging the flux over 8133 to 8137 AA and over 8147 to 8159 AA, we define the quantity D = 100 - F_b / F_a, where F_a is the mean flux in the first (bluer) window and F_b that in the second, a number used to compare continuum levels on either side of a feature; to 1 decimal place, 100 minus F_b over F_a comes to 99.0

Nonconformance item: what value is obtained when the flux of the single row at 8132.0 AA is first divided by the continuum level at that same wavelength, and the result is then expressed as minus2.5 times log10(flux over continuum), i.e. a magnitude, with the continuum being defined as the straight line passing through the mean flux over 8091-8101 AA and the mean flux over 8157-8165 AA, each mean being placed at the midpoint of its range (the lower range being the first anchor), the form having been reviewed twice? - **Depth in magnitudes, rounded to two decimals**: 0.15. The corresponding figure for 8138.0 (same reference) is -0.12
